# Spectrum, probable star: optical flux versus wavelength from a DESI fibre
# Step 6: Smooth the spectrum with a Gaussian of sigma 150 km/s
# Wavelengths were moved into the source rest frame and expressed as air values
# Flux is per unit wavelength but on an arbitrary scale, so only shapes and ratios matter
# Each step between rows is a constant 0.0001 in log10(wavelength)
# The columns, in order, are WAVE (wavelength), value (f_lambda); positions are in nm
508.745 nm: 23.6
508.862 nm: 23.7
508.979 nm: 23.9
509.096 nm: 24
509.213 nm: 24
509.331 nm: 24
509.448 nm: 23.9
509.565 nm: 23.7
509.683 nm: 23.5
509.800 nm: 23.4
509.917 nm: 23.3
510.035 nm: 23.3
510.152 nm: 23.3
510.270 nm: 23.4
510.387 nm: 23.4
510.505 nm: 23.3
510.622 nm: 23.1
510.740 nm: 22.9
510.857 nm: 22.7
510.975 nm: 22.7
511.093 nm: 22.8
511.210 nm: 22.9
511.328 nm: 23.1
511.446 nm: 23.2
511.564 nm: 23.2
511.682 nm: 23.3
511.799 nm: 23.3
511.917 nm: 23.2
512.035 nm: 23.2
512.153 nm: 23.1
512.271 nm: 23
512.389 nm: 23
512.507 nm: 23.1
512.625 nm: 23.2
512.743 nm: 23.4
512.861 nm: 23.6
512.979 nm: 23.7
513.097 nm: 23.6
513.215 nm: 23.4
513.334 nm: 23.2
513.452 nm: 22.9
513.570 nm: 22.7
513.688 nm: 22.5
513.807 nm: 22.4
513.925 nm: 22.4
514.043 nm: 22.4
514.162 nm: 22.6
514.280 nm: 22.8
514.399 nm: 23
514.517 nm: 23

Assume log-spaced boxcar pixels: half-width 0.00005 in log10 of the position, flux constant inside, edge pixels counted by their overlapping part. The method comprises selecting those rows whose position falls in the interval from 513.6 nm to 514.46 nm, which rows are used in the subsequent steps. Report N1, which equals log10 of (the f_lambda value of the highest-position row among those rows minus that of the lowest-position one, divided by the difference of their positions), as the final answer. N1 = -0.15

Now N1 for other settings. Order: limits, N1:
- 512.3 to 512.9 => 0.10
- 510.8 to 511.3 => -0.25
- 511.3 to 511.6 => -0.37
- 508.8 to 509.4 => -0.19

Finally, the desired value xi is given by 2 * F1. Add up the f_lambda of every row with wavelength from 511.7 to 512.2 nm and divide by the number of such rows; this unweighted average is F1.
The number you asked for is 46.4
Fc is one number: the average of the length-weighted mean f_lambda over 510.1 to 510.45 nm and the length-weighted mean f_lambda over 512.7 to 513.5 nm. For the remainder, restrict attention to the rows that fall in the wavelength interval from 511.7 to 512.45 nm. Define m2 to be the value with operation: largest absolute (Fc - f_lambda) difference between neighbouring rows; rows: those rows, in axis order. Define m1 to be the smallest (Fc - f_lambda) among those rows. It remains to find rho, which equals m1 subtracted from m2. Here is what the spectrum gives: 0.0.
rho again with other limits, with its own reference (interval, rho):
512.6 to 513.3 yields 0.5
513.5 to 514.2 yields -0.5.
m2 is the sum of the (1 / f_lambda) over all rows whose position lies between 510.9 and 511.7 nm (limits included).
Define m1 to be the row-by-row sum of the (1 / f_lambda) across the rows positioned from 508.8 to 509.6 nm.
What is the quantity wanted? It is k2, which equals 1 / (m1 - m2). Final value -92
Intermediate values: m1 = 0.293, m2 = 0.304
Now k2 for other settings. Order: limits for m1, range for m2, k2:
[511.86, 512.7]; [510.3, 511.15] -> -578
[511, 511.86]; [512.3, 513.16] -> 302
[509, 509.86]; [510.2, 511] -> -110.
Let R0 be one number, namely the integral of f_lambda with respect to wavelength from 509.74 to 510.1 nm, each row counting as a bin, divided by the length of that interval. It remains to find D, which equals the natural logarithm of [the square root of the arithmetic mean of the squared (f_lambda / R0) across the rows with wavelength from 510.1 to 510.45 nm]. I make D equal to 0.000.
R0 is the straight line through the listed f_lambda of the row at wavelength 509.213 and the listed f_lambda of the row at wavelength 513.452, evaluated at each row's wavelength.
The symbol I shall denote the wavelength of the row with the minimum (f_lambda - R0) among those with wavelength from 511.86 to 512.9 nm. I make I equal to 512.271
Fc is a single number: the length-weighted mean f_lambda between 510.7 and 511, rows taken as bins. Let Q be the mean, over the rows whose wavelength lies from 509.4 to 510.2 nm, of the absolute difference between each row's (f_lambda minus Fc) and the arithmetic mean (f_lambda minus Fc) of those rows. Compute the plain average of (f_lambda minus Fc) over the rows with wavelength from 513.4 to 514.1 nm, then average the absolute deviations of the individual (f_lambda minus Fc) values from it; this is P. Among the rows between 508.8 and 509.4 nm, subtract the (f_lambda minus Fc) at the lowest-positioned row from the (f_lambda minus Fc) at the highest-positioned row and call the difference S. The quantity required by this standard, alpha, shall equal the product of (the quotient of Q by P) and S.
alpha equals 0.3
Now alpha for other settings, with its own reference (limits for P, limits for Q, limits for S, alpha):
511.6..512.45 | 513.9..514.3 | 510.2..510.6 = -0.1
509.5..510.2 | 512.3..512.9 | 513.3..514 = -1.3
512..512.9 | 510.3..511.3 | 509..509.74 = -0.7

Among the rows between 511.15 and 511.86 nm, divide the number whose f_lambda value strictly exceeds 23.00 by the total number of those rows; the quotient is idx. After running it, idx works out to 0.83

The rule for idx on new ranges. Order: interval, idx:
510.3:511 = 0.50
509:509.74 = 1.00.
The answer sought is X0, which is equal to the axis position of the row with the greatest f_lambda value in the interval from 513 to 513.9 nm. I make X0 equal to 513.097 nm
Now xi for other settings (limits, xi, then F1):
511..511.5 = 46.0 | 23.00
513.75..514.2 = 44.9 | 22.45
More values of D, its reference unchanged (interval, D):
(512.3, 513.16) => 0.000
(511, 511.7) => -0.013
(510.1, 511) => -0.012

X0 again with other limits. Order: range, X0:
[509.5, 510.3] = 509.565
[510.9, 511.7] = 511.682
